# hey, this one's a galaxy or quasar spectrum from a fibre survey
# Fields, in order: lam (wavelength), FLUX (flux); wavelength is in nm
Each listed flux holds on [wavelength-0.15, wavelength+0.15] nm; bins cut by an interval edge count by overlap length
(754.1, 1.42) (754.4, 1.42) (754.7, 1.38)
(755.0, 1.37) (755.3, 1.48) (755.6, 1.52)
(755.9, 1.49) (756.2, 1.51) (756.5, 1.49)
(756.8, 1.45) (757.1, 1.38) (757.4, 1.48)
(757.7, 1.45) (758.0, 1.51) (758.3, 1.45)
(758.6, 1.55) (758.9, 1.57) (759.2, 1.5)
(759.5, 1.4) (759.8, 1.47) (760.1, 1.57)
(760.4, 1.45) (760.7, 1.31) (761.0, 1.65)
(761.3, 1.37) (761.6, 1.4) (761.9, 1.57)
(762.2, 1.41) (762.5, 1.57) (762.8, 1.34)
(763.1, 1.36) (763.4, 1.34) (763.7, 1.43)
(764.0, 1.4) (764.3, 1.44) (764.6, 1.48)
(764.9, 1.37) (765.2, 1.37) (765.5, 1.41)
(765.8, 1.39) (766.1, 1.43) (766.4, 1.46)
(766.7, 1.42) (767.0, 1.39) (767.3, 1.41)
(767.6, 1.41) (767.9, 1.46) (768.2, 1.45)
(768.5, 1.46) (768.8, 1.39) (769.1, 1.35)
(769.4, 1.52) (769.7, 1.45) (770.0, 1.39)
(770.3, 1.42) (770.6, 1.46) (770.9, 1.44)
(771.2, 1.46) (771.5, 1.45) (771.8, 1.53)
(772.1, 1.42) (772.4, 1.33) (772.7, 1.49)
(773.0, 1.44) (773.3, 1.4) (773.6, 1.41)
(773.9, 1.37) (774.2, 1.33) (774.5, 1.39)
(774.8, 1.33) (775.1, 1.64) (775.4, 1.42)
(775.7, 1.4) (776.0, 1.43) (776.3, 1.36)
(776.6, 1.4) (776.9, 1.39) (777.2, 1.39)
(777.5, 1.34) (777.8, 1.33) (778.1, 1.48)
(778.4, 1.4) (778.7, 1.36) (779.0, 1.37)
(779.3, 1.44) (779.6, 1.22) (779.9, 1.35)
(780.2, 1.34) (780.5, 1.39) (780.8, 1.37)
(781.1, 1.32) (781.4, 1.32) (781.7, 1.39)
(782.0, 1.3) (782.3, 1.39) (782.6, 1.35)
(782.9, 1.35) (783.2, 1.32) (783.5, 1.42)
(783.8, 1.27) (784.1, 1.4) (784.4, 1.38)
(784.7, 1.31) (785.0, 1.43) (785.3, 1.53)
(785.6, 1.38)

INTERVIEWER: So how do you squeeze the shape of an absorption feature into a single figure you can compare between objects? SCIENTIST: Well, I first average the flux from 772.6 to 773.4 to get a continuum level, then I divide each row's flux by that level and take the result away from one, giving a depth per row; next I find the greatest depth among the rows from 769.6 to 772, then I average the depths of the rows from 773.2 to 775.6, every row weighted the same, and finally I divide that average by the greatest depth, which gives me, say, 0.60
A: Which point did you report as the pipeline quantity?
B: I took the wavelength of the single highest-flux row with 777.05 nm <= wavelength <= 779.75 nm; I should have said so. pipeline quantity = 778.1 nm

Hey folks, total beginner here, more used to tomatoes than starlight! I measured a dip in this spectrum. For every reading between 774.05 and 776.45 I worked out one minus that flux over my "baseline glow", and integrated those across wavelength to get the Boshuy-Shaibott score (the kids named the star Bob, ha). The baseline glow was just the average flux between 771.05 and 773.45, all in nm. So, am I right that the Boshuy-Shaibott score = 0.05 nm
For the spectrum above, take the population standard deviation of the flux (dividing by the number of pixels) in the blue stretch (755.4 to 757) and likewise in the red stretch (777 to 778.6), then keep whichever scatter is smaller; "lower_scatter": 0.024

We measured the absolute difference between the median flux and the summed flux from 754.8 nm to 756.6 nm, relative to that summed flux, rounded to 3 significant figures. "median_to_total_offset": 0.832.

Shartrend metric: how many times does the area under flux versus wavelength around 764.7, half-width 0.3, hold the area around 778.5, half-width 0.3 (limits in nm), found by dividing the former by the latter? 1.03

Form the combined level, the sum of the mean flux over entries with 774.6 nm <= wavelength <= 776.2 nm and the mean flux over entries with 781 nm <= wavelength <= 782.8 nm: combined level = 2.79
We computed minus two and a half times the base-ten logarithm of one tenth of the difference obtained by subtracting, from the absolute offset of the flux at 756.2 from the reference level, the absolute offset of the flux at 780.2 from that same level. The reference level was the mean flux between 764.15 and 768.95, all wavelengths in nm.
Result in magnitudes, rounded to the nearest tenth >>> 7.8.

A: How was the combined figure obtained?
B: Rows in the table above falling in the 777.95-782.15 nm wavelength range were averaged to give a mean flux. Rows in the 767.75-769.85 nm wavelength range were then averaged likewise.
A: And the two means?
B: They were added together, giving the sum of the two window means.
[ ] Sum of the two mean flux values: 2.80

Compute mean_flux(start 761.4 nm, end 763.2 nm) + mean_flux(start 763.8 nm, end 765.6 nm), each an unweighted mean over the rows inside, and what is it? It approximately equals 2.85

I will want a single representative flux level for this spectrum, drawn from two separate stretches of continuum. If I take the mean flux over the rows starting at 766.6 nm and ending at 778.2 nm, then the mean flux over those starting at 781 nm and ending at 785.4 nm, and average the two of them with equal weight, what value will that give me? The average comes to 1.39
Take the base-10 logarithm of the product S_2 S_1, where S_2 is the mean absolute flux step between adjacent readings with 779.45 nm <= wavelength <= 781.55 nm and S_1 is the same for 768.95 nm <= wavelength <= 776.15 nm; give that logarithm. -2.48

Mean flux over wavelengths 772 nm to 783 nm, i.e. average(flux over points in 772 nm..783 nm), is 1.382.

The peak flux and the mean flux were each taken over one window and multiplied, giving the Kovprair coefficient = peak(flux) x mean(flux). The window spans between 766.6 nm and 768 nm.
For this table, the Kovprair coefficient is 2.1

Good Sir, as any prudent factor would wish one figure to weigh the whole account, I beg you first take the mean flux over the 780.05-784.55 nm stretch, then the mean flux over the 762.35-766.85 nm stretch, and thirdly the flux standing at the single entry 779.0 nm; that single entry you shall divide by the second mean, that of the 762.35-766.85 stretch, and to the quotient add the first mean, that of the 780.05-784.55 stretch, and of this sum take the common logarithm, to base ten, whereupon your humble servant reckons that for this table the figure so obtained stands 0.366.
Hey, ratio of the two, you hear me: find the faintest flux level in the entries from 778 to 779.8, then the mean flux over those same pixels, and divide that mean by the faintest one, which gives 1.13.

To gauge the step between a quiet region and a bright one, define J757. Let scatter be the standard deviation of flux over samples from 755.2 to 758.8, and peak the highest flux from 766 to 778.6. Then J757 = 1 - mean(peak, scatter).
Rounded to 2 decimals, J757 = 0.16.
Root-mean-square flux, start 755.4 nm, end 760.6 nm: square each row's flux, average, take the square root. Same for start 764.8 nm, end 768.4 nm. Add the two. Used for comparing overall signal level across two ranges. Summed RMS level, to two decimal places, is 2.90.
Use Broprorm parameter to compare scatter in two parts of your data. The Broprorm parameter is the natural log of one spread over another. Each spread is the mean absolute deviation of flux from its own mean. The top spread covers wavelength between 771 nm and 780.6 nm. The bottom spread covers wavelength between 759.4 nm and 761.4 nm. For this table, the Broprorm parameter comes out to -0.6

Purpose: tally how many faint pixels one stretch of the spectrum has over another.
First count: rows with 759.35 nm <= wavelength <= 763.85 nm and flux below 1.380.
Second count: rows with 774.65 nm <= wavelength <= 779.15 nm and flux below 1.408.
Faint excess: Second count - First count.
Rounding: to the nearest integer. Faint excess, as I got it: 6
